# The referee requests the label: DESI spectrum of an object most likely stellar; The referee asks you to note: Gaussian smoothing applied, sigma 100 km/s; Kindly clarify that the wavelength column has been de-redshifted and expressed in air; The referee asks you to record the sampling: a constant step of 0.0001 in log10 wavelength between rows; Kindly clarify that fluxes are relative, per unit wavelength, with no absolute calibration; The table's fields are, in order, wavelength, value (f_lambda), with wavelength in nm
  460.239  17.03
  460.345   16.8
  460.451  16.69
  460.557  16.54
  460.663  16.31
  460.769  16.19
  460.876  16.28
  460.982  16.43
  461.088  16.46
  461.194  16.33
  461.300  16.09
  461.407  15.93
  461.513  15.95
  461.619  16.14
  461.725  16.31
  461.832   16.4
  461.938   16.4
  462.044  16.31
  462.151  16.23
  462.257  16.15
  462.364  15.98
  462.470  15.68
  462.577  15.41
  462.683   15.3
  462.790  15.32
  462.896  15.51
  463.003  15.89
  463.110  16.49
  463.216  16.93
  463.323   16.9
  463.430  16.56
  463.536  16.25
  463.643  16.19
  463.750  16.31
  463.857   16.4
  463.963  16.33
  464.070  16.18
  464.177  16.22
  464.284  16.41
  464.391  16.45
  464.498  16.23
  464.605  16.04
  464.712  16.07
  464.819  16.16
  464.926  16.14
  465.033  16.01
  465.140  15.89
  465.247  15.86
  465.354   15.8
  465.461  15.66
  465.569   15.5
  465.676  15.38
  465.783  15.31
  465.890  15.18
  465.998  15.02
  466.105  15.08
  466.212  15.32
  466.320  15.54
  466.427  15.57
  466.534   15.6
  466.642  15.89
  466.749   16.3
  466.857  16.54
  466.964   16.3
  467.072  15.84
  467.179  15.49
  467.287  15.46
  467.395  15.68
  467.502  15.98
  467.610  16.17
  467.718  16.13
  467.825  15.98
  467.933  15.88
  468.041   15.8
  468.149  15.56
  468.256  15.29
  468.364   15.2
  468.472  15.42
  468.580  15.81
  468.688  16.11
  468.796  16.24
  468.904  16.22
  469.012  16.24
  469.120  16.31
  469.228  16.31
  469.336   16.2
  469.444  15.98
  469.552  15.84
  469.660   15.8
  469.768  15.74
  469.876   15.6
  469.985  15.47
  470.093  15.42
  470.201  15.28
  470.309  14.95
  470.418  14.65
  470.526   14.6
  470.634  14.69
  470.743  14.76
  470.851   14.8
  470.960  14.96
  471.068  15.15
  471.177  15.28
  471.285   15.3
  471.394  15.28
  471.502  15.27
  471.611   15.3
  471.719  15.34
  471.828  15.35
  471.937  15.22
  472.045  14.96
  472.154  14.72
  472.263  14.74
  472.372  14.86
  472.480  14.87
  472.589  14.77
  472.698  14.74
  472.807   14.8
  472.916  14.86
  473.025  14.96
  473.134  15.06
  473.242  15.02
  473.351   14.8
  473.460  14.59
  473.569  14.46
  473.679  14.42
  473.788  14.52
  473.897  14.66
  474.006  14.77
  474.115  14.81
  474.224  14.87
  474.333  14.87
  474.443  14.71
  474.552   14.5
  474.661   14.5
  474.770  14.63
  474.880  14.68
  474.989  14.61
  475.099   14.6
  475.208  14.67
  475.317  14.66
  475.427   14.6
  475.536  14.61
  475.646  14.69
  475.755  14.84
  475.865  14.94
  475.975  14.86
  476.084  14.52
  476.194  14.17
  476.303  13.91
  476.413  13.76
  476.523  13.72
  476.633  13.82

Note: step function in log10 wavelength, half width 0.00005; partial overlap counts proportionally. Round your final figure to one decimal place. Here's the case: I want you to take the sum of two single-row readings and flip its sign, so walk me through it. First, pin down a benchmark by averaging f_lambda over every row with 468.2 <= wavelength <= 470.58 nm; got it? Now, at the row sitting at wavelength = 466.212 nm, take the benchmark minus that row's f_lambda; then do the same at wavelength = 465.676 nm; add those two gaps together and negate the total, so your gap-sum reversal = -0.6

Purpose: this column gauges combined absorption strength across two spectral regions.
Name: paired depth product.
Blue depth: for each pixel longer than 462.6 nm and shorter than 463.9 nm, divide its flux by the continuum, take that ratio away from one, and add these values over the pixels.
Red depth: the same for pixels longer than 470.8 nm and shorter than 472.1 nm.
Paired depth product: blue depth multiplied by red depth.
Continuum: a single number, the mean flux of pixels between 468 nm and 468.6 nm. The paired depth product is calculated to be -0.13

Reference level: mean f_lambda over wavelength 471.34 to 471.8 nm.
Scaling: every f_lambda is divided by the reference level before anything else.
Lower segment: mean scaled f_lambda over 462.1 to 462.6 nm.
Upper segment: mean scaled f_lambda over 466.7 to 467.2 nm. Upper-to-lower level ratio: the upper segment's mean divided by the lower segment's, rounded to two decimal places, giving 1.01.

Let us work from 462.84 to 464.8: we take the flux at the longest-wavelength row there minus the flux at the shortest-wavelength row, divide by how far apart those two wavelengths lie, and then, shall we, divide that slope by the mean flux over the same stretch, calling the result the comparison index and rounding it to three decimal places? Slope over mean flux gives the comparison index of 0.019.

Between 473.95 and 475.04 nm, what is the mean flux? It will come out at 14.7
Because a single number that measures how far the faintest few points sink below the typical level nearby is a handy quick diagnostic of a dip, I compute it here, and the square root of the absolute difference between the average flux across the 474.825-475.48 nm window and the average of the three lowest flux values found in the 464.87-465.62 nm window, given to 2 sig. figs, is 1.0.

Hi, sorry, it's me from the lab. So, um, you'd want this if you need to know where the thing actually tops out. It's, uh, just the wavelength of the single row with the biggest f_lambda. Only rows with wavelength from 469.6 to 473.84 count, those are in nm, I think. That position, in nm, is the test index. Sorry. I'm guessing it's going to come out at 469.660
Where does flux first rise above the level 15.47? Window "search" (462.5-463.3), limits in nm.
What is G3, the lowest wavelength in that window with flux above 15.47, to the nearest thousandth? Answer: 462.896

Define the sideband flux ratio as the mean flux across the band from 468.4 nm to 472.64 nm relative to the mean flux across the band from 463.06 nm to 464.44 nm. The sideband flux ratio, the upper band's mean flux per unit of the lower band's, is 0.936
